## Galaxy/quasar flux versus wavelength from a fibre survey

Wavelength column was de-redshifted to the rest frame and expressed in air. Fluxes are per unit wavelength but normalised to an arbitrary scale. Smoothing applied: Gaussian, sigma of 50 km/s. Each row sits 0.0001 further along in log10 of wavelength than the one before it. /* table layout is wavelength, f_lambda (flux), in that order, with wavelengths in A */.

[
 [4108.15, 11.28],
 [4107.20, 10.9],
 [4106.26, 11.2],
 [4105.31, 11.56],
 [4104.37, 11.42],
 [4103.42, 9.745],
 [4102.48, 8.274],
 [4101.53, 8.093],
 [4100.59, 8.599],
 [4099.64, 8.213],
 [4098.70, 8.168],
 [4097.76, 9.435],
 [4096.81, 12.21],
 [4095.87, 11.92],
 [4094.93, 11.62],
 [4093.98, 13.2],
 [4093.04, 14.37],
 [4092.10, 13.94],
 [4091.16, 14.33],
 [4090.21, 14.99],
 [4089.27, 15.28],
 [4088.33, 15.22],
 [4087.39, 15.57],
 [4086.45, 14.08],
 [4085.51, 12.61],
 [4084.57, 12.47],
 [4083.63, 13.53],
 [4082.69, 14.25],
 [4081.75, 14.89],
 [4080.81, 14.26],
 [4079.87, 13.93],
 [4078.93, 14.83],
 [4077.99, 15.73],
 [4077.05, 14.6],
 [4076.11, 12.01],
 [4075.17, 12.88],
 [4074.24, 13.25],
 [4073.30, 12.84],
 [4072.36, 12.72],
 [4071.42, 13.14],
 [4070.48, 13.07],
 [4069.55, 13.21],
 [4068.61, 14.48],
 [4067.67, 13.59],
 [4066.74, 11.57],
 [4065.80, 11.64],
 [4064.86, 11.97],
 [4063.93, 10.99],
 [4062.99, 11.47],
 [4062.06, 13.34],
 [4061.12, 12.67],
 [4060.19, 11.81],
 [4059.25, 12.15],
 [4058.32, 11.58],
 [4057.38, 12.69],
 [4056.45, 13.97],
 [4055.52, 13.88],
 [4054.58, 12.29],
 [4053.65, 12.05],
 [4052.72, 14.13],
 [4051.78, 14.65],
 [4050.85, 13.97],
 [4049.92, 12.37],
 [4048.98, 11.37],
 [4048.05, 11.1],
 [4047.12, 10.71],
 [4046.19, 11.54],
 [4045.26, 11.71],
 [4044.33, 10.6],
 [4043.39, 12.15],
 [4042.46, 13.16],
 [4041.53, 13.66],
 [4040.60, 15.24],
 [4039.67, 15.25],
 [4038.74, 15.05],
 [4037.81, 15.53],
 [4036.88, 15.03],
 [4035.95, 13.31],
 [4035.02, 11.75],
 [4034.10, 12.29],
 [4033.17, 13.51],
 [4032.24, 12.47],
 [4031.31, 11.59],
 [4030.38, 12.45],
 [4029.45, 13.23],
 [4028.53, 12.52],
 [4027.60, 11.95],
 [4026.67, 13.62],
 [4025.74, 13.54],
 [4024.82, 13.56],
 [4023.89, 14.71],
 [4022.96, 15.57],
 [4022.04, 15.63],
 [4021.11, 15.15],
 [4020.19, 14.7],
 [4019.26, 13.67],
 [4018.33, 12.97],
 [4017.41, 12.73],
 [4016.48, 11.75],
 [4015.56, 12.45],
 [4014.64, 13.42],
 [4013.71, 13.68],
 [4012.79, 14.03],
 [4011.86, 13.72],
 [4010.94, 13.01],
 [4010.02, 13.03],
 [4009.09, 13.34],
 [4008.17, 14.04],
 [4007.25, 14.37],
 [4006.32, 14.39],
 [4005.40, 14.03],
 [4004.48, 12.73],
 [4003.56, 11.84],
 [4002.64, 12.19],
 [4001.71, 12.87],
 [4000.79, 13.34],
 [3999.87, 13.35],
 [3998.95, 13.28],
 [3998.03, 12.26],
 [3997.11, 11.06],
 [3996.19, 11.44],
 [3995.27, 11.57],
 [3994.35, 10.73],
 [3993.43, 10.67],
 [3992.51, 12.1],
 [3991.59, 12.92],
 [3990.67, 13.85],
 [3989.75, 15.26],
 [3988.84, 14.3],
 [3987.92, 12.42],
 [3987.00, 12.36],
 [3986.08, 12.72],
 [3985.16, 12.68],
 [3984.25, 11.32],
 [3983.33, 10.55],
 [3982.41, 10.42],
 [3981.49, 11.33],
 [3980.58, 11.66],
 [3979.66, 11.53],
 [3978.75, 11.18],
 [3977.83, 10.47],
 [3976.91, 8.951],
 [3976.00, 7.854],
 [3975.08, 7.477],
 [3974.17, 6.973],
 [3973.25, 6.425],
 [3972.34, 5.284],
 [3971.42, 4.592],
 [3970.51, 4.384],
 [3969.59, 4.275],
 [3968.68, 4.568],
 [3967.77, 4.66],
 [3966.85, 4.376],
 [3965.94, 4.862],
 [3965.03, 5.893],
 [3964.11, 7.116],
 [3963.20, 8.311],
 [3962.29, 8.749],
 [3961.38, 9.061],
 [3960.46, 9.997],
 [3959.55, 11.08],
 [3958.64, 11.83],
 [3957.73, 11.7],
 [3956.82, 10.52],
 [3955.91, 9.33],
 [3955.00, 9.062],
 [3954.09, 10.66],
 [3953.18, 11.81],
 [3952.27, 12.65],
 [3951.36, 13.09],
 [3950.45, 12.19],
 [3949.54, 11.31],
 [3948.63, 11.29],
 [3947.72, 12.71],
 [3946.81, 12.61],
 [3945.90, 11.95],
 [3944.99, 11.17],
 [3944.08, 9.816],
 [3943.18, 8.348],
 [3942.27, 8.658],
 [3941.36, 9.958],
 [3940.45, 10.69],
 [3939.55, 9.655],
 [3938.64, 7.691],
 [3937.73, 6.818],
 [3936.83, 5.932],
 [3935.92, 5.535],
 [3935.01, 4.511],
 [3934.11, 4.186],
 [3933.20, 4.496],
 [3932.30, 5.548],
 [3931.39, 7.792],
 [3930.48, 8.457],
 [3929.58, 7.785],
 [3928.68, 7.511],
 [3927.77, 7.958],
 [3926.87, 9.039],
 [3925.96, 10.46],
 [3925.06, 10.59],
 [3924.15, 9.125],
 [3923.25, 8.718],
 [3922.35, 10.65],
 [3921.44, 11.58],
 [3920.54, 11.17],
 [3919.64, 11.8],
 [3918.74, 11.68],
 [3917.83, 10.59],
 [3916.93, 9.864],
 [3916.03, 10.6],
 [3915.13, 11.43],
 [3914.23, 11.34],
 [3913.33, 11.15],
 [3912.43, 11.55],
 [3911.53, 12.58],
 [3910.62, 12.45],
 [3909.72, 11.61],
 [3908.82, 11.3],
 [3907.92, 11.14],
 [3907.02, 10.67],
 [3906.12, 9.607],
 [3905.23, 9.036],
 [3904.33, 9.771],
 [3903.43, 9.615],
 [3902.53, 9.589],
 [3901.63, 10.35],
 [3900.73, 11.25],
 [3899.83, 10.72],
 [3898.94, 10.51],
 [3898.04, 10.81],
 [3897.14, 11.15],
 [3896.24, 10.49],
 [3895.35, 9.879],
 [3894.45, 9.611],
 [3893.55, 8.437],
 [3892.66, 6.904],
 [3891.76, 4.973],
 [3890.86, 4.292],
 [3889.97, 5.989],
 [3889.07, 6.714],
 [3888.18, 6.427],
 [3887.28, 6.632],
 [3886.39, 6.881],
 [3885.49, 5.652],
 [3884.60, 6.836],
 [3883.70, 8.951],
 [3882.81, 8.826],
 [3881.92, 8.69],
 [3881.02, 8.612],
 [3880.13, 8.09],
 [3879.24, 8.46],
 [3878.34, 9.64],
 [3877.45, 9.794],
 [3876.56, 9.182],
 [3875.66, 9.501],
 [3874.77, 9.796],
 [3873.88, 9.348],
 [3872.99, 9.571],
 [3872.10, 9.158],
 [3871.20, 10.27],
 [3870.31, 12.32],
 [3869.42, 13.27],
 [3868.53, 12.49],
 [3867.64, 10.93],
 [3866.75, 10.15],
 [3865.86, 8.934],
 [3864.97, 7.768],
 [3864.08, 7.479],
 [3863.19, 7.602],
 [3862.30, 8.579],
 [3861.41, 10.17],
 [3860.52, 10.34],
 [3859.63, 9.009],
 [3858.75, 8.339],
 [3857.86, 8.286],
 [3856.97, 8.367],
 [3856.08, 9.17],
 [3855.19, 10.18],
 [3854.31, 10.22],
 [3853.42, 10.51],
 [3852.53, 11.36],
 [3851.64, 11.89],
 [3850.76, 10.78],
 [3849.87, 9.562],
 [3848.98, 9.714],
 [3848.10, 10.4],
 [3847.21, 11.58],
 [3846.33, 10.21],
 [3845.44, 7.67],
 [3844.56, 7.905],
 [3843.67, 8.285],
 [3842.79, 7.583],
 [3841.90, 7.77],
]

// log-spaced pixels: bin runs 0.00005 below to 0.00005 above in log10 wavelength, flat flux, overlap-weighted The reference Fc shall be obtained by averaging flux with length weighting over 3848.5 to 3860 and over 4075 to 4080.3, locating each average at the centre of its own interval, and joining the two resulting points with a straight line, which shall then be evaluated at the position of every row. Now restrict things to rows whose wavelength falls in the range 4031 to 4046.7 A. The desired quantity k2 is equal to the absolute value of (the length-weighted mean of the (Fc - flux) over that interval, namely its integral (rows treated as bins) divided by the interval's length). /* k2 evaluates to 0.1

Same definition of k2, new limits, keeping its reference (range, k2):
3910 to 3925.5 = 0.0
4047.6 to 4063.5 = 1.0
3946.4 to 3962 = 0.5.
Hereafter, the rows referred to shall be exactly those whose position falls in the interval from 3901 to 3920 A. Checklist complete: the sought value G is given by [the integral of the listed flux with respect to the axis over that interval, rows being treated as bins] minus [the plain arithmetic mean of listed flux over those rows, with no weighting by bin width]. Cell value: 195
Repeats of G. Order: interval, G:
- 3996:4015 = 236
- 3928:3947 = 144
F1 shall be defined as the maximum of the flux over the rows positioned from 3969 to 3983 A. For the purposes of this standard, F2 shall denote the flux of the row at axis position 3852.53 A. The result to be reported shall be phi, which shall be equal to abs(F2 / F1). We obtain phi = 0.97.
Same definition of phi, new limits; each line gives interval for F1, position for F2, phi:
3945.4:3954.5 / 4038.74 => 1.15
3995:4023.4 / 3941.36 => 0.64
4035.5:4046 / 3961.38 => 0.58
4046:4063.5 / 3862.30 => 0.59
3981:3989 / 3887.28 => 0.46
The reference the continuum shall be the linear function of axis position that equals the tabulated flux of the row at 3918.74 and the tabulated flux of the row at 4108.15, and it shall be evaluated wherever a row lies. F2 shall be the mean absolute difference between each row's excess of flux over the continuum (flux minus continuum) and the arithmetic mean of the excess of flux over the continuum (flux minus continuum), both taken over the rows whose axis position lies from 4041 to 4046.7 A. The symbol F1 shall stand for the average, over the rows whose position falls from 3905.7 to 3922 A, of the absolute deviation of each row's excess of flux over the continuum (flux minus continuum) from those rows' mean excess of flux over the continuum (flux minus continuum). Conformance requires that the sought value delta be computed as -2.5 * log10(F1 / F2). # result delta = 0.5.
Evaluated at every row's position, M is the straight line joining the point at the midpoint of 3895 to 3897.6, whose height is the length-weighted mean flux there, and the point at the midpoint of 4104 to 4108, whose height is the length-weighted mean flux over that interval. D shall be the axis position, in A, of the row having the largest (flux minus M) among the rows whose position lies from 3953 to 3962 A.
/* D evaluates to 3958.64 A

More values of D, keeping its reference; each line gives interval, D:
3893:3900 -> 3897.14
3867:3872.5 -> 3869.42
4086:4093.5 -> 4087.39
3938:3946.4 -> 3945.90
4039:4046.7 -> 4039.67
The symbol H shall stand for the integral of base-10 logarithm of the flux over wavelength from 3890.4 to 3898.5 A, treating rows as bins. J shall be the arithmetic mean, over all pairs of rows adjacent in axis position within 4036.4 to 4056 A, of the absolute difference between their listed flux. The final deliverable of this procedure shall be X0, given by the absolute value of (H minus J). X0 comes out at 7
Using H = 7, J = 0.82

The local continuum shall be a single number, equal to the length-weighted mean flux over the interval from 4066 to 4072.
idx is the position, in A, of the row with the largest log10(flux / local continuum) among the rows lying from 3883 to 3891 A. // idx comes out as 3883.70 A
